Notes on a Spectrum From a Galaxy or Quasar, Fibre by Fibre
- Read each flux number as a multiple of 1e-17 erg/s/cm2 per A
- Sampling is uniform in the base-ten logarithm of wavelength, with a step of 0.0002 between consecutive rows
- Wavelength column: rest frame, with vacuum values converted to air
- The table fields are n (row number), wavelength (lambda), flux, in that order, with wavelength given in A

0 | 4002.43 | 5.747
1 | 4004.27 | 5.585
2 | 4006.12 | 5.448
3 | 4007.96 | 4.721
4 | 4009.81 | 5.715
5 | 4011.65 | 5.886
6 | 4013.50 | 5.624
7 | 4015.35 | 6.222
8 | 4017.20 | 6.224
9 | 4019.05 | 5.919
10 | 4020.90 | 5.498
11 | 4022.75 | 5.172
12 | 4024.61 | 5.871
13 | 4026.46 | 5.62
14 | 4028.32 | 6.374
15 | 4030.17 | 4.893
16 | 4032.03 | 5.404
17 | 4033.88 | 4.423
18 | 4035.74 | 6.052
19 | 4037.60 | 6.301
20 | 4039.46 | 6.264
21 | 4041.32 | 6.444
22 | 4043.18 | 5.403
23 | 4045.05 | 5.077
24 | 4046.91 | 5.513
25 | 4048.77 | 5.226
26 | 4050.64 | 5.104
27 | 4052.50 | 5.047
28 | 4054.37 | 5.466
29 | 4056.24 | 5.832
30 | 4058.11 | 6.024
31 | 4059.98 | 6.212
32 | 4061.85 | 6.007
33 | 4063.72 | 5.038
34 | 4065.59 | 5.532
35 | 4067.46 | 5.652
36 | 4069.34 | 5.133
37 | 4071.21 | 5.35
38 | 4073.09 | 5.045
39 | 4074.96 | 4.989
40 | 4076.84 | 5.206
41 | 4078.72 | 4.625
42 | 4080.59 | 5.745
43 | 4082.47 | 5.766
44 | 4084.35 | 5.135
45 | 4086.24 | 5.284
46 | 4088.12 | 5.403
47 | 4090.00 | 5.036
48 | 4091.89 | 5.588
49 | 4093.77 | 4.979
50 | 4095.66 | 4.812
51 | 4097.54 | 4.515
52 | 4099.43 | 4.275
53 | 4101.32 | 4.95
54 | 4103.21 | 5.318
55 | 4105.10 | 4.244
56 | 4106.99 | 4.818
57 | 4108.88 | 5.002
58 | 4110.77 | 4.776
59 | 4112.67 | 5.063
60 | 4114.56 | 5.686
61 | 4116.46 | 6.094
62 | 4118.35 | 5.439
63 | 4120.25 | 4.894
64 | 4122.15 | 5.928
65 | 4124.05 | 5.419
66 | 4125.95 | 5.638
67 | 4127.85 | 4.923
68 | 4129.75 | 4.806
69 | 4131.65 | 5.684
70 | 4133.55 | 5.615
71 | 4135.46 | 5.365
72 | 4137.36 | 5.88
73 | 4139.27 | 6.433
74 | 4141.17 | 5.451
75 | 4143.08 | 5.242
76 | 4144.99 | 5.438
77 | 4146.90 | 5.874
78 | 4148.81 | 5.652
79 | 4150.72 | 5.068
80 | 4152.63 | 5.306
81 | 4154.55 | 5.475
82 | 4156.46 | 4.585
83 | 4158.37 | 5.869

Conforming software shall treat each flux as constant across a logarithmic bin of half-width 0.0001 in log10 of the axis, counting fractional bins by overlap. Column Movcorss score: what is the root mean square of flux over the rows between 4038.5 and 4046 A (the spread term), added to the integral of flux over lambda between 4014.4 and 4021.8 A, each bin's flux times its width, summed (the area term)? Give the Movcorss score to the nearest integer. 50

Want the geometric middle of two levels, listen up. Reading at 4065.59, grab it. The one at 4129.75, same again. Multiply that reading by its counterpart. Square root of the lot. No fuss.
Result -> 5.16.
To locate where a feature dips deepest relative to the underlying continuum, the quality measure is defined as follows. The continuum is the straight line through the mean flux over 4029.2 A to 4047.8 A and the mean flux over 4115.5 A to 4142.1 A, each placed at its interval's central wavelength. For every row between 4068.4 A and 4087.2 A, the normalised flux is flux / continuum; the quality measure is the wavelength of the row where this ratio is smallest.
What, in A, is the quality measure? 4078.72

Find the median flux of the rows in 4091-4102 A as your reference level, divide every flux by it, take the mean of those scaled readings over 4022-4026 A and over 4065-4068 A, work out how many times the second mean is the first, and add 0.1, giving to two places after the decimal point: 1.11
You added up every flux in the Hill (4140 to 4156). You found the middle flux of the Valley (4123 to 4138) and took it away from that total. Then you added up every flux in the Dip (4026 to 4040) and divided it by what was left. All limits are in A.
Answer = 1.19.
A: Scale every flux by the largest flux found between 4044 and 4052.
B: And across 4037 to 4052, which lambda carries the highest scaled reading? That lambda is 4041.32 A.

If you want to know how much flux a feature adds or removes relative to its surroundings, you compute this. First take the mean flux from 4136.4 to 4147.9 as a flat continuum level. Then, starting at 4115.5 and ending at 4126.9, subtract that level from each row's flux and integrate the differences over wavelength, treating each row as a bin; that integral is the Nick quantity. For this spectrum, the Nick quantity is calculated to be -1.7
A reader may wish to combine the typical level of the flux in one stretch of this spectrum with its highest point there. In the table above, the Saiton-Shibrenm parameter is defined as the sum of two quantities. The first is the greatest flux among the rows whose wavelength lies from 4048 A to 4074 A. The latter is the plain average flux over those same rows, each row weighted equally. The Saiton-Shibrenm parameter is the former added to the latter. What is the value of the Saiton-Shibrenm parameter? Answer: 11.7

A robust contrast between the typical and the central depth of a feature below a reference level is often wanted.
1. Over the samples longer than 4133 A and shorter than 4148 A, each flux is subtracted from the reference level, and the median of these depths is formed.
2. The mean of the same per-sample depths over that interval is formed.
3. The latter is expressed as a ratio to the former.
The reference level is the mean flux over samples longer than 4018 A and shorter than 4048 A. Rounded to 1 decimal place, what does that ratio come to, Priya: -0.2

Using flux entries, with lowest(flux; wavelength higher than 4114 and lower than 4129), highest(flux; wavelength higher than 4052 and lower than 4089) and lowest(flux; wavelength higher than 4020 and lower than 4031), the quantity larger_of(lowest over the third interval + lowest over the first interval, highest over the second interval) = 9.8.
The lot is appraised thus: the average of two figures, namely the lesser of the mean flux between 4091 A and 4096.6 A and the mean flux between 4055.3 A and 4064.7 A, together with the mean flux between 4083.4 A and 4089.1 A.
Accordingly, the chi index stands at 5.2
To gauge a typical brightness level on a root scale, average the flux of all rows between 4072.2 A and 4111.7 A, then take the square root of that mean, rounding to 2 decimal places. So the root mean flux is 2.24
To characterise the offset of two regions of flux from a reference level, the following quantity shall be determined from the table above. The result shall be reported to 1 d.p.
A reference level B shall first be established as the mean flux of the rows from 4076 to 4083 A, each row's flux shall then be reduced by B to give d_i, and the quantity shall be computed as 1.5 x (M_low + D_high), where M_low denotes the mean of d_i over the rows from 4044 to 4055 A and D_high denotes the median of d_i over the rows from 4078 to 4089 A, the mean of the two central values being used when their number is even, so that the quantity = -0.1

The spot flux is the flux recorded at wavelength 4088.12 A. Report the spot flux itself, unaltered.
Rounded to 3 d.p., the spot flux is 5.403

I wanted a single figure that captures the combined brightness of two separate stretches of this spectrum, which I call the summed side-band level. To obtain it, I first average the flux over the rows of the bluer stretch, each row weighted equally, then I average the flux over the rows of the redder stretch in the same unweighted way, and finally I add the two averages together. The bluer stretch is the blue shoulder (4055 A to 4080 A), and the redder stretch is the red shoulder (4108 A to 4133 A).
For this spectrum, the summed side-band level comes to 10.8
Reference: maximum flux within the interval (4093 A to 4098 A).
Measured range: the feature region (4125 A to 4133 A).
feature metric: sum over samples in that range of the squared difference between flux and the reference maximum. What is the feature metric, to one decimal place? 1.0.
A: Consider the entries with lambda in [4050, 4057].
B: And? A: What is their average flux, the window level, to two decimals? 5.36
